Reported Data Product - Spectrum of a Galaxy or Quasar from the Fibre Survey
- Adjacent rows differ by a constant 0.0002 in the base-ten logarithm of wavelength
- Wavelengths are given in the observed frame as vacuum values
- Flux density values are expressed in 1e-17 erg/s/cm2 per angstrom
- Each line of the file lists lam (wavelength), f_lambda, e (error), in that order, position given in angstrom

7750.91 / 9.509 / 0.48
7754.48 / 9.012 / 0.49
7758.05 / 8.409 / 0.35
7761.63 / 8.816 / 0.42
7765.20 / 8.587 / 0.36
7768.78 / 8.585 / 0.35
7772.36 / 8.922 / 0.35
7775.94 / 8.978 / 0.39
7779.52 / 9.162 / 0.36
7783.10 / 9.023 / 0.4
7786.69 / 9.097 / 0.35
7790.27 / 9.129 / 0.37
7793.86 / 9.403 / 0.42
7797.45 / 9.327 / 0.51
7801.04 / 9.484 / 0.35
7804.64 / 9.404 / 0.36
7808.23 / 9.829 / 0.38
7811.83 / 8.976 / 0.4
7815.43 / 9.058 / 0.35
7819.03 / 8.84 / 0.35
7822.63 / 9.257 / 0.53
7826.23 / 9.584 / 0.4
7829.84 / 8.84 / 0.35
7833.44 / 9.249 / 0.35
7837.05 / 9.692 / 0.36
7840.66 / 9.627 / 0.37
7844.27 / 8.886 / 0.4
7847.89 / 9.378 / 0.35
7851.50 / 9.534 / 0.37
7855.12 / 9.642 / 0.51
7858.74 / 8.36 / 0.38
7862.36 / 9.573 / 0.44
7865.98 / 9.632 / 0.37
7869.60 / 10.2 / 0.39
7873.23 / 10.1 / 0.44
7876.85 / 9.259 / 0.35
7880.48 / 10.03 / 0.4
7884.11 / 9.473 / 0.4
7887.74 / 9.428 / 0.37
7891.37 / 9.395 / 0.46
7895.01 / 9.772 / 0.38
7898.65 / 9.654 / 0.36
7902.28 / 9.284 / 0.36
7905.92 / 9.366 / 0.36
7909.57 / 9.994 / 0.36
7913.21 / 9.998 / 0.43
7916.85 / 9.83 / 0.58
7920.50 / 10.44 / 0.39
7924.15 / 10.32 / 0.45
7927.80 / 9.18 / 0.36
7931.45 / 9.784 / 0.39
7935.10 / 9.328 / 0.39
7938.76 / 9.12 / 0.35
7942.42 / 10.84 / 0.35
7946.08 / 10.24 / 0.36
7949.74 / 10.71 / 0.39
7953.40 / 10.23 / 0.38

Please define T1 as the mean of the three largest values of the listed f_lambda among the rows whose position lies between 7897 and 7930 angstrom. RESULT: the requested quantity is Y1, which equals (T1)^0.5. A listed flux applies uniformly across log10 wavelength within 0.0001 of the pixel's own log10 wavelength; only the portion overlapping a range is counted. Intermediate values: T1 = 10.3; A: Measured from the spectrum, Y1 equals 3.20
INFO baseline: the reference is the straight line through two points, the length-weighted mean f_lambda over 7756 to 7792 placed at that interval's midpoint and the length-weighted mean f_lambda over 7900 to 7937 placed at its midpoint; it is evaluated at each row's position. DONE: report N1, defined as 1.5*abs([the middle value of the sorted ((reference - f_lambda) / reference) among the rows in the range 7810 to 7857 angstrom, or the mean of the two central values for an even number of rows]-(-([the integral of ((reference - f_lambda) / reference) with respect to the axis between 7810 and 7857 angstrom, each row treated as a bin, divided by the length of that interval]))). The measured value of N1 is 0.015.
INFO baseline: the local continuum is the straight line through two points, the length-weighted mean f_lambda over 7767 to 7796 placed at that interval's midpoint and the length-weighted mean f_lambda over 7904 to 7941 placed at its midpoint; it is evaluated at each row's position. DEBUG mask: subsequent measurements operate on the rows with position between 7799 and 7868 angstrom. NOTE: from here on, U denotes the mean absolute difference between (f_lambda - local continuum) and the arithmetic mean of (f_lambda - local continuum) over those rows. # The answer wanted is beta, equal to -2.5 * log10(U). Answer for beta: 1.3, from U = 0.299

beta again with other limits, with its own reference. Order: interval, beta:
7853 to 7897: 1.2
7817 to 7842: 1.4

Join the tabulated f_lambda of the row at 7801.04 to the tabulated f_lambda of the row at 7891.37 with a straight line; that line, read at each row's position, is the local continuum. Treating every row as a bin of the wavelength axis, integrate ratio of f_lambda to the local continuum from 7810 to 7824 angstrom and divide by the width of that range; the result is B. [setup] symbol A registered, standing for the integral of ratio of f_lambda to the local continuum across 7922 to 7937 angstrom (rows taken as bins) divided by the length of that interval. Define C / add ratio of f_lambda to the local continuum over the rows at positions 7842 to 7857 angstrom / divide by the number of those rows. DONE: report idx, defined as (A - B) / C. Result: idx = 0.08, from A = 1.03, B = 0.95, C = 0.99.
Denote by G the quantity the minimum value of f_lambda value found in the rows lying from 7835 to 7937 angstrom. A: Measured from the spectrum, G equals 8.36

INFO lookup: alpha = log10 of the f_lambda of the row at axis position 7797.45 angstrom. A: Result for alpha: 0.97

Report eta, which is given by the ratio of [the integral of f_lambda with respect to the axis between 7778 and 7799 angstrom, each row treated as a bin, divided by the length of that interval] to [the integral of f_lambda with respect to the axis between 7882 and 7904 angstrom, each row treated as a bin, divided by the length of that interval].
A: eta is 0.97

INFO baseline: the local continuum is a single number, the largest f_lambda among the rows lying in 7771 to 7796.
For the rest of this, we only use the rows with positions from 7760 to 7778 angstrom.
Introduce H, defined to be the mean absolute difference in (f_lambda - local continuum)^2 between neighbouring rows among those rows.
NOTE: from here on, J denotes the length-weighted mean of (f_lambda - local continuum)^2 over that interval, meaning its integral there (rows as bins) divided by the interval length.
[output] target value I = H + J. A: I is 0.6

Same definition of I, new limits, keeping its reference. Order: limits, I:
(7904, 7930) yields 0.8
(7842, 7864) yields 0.7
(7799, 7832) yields 0.3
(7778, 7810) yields 0.1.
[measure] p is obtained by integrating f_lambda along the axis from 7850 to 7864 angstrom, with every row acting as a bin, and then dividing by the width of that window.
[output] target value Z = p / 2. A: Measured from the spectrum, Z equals 4.63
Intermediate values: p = 9.3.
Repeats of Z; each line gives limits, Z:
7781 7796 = 4.58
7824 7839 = 4.67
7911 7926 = 5.07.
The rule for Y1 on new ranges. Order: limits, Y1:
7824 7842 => 3.10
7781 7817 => 3.09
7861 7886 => 3.18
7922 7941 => 3.13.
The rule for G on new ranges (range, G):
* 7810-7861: 8.36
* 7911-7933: 9.18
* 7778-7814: 8.976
